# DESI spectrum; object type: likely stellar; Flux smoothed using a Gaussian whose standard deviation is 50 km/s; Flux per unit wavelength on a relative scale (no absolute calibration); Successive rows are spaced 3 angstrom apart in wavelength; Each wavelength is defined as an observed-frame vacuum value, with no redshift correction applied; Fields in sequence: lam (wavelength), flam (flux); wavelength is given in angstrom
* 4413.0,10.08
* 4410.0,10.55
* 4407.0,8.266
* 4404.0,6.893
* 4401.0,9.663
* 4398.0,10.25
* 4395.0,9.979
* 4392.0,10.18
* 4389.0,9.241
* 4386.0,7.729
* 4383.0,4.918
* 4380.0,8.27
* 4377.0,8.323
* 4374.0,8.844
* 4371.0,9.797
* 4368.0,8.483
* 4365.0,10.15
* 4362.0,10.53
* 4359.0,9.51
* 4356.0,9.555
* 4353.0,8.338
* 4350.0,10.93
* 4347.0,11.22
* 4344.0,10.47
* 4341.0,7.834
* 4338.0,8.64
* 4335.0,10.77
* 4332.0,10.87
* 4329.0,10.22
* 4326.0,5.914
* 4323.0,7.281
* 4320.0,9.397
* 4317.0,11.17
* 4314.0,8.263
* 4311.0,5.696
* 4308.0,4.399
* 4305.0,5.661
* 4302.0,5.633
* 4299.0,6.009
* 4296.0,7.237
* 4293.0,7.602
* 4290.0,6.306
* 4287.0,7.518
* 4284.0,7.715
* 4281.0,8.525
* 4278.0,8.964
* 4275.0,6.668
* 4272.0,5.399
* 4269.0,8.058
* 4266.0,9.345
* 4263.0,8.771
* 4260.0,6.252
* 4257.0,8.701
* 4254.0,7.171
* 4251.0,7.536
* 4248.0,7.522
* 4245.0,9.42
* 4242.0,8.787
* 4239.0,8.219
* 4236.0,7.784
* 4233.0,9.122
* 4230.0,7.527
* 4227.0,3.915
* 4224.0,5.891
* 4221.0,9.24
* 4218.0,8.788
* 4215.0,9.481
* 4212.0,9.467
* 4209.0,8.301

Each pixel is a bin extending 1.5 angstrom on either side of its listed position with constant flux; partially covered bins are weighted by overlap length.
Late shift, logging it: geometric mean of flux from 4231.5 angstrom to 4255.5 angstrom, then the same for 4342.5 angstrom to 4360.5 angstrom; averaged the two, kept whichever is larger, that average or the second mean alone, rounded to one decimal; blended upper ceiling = 10.0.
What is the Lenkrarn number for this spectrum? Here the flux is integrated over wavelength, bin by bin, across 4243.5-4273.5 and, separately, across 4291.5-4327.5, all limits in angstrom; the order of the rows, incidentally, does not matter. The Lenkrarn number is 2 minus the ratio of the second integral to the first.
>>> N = 0.9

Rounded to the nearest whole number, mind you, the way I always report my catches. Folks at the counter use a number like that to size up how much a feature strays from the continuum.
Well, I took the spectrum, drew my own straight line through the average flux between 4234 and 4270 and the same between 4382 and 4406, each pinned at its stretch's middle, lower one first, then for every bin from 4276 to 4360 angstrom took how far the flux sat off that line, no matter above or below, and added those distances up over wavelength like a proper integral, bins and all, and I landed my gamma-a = 134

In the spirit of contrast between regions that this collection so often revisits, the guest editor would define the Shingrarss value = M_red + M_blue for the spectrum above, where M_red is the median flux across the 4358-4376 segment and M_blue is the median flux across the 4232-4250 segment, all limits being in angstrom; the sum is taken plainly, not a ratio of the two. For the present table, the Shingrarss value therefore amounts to 18.2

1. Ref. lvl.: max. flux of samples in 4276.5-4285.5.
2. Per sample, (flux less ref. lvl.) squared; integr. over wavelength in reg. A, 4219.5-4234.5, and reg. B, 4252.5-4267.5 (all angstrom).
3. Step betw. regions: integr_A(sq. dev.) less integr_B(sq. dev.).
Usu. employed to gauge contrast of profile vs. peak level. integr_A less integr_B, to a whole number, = 79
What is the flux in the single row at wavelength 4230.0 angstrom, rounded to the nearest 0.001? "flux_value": 7.527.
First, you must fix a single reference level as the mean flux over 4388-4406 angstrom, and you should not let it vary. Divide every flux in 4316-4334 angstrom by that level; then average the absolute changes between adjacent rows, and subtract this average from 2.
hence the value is 1.78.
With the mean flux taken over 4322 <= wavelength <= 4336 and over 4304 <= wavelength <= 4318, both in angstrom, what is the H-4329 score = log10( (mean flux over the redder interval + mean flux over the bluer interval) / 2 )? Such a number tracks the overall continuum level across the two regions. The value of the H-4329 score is 0.90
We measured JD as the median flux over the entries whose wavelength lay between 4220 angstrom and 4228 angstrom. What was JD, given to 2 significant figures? 5.9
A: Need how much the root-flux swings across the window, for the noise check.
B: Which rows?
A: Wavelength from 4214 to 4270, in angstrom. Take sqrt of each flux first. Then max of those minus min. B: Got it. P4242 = 1.10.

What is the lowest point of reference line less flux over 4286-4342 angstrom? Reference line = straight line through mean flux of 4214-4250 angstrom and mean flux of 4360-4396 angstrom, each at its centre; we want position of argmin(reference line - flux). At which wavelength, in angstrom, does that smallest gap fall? 4317.0 angstrom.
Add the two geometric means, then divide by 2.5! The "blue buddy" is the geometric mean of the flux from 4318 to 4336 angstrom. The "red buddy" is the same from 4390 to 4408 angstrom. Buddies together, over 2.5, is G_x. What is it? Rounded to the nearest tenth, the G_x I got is 7.2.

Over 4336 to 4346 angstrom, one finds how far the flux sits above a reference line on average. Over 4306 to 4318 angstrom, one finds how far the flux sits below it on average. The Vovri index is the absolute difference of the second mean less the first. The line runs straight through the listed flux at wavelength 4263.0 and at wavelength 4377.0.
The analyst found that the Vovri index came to 0.7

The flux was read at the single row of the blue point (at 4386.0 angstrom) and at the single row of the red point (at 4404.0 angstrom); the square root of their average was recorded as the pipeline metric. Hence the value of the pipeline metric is 2.7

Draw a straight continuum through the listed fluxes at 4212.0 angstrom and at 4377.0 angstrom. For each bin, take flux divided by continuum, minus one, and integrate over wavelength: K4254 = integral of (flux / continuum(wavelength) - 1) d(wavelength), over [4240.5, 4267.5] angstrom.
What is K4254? -3.0 angstrom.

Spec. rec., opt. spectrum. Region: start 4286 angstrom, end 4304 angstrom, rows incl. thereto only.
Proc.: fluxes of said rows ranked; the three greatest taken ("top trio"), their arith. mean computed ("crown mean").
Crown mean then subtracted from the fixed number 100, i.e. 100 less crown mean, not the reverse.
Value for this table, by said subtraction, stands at 92.5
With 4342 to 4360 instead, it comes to 89.1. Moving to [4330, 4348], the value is 89.0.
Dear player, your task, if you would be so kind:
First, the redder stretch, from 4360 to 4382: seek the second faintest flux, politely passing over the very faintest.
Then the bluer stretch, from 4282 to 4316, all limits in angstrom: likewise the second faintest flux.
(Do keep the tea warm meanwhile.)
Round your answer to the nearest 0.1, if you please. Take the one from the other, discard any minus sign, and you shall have 2.7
